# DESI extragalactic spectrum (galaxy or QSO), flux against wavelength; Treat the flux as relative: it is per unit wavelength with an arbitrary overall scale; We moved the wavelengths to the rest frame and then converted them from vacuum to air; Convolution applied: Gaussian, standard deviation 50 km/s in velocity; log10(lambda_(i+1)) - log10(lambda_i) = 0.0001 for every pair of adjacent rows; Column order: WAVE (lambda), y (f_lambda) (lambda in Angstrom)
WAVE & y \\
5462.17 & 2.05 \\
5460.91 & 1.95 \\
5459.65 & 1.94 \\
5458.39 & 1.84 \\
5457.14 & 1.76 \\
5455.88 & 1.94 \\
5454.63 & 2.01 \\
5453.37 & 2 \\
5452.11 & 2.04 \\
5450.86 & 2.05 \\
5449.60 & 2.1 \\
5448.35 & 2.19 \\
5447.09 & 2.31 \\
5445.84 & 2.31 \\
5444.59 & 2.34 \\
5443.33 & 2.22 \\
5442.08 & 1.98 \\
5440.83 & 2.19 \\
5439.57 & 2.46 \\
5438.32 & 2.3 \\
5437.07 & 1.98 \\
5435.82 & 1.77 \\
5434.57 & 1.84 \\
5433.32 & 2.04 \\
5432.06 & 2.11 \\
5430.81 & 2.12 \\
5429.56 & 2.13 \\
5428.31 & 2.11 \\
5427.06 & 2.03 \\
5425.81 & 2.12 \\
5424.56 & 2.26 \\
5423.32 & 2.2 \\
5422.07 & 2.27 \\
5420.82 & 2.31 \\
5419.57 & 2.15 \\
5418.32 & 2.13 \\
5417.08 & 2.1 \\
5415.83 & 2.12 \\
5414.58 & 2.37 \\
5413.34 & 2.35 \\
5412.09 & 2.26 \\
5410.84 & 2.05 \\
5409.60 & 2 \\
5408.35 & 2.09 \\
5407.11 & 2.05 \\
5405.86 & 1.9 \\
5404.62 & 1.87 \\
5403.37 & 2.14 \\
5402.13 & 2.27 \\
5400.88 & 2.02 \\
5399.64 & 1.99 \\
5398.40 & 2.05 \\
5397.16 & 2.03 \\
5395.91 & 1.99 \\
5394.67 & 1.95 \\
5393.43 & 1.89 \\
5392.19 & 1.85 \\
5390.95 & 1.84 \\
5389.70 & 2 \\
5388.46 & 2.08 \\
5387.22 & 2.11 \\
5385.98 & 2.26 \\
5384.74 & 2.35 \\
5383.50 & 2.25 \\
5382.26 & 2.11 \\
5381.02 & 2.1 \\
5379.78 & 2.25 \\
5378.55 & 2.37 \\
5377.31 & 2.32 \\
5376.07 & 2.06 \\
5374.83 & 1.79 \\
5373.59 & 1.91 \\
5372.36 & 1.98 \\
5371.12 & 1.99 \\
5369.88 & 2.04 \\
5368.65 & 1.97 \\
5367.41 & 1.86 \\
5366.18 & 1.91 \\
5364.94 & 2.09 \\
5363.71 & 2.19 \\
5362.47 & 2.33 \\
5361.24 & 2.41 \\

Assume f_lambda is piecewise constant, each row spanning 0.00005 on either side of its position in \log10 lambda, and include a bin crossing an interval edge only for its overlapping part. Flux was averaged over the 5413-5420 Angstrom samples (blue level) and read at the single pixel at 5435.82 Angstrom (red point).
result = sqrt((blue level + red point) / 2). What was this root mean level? 1.409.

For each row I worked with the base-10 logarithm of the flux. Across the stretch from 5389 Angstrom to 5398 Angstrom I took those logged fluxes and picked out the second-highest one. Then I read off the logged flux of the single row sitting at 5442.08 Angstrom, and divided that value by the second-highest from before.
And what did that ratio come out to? 0.99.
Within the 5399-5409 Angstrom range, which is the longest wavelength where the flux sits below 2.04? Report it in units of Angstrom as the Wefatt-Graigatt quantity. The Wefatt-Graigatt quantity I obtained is 5405.86 Angstrom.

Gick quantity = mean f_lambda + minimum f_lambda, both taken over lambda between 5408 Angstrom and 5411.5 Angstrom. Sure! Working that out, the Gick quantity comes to 4.0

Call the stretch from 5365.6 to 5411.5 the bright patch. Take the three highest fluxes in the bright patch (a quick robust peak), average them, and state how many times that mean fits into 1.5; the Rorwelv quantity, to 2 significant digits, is 0.64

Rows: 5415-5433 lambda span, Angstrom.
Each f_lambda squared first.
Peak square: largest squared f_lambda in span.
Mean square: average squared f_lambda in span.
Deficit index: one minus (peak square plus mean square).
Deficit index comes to -9.0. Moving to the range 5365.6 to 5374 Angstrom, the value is -7.0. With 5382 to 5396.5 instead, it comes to -8.8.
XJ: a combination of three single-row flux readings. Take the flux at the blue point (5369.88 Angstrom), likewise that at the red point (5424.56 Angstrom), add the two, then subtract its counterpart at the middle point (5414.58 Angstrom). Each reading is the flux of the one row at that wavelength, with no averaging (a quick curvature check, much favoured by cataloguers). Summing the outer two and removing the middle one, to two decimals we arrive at 1.93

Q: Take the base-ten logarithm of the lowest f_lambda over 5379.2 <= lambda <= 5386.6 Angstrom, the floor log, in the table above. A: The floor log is 0.32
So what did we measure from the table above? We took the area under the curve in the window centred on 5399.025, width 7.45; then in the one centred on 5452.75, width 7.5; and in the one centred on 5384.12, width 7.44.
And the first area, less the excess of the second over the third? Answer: 16.5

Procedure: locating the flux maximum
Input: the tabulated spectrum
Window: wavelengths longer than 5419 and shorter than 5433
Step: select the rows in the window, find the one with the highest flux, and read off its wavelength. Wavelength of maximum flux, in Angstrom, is 5420.82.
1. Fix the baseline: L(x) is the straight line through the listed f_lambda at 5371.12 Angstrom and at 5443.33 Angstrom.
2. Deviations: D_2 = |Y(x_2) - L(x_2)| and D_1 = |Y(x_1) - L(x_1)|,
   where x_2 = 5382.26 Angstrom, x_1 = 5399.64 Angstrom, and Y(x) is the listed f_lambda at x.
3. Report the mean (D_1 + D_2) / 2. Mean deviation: 0.088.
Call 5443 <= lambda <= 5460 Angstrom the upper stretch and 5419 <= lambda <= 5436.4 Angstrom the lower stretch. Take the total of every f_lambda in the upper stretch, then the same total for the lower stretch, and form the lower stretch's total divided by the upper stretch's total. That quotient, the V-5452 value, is 1.01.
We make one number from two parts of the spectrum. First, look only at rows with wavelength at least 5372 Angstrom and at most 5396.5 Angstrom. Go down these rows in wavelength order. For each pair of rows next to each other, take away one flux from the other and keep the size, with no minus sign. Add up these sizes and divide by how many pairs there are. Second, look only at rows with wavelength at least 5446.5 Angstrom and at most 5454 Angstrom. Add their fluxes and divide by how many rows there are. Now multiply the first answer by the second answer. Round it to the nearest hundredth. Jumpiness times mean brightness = 0.22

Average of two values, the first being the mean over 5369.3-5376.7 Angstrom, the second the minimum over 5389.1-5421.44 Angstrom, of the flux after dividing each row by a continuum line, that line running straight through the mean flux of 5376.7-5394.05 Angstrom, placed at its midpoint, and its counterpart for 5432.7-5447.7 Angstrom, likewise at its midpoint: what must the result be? 0.89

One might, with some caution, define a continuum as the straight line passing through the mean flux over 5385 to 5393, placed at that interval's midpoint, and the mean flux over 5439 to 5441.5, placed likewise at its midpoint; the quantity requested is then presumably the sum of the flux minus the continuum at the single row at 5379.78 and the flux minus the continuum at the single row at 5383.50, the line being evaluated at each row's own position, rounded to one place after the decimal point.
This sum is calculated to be 0.5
